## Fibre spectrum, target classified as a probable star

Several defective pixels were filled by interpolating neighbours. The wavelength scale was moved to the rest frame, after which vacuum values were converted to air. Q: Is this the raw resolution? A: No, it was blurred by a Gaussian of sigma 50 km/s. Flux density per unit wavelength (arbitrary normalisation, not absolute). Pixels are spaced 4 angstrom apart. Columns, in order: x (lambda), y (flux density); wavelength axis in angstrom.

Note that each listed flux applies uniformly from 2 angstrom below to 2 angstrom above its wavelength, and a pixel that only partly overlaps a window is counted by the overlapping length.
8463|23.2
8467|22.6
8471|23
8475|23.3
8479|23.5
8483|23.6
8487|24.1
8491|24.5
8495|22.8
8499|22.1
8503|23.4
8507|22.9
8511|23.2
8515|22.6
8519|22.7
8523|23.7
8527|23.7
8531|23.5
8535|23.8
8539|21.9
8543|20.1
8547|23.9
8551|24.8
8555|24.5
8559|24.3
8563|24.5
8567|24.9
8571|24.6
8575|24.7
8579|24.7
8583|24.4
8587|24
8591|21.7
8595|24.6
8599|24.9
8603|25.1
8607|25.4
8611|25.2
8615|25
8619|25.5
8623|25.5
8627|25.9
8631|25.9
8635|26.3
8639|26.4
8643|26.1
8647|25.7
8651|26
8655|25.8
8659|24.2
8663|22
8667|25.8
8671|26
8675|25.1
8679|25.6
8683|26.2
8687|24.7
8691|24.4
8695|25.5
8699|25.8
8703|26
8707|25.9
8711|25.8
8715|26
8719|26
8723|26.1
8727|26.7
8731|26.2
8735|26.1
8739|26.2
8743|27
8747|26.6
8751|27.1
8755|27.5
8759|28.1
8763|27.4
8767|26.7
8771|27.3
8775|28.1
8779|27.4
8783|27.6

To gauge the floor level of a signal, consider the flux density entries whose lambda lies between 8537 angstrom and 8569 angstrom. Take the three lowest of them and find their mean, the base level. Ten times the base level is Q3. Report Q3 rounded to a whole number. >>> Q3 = 220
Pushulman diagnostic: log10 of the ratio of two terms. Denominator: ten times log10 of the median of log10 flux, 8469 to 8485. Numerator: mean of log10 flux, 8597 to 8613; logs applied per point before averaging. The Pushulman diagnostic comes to 0.011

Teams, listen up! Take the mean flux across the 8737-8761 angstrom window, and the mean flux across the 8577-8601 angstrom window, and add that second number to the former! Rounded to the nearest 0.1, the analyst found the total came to 51.1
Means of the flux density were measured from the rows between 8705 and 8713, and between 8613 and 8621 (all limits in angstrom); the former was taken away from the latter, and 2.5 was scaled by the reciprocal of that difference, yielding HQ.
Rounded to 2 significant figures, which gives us -4.2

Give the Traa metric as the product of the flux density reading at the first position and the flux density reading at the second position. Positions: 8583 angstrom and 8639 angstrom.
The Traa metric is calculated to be 644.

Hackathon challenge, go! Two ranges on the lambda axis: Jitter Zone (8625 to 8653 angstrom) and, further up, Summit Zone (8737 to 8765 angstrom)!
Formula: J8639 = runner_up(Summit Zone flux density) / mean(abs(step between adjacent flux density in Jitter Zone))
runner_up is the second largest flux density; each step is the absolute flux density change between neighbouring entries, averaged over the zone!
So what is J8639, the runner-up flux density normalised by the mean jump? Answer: 110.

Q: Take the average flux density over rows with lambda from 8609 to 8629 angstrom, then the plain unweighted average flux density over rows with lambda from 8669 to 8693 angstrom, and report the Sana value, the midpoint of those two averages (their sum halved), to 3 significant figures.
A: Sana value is 25.4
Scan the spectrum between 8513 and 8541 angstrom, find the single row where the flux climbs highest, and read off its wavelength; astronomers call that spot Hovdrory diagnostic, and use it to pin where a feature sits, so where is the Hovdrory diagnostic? 8535 angstrom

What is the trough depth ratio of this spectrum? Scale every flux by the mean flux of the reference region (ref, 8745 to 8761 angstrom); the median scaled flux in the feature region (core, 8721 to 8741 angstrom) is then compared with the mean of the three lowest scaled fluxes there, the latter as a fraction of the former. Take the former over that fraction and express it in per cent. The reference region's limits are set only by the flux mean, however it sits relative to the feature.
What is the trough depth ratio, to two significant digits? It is 96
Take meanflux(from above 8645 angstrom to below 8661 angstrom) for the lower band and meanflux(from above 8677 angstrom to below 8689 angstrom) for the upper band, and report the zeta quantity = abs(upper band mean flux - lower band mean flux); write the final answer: 0.1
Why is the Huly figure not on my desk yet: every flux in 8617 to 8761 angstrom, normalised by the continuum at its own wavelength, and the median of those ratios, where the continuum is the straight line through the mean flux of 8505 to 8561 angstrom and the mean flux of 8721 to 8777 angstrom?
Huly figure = 1.00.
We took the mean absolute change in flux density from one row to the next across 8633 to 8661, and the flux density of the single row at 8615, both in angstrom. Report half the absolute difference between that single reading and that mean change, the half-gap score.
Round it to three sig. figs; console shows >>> 12.3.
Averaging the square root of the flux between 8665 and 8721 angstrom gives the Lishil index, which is 5.06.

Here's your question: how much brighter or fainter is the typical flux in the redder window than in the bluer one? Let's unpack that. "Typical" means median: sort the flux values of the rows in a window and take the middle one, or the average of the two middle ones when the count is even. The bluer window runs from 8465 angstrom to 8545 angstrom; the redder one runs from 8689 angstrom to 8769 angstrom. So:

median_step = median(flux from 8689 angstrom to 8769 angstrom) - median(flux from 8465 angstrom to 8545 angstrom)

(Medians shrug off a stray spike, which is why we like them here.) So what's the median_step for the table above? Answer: 2.9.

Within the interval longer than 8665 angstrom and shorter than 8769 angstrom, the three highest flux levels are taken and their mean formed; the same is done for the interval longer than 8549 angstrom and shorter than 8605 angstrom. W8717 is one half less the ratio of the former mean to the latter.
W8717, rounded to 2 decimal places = -0.61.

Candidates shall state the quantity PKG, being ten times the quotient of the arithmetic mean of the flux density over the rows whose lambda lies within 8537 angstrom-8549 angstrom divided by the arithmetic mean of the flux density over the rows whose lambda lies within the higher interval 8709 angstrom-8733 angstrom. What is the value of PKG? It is 8.41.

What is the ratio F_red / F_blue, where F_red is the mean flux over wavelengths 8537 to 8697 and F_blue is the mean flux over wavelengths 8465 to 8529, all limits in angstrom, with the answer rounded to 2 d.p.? 1.07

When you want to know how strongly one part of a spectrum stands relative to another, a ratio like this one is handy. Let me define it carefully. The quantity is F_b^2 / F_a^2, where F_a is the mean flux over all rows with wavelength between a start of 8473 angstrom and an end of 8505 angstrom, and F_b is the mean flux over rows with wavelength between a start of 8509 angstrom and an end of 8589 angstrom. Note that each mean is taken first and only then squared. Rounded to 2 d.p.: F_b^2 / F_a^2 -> 1.03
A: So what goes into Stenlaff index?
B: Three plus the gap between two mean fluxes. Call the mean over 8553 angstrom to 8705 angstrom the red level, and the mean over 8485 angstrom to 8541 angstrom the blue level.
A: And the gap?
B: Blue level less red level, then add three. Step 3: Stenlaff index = 1.1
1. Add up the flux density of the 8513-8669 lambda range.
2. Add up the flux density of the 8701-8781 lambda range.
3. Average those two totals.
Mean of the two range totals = 744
